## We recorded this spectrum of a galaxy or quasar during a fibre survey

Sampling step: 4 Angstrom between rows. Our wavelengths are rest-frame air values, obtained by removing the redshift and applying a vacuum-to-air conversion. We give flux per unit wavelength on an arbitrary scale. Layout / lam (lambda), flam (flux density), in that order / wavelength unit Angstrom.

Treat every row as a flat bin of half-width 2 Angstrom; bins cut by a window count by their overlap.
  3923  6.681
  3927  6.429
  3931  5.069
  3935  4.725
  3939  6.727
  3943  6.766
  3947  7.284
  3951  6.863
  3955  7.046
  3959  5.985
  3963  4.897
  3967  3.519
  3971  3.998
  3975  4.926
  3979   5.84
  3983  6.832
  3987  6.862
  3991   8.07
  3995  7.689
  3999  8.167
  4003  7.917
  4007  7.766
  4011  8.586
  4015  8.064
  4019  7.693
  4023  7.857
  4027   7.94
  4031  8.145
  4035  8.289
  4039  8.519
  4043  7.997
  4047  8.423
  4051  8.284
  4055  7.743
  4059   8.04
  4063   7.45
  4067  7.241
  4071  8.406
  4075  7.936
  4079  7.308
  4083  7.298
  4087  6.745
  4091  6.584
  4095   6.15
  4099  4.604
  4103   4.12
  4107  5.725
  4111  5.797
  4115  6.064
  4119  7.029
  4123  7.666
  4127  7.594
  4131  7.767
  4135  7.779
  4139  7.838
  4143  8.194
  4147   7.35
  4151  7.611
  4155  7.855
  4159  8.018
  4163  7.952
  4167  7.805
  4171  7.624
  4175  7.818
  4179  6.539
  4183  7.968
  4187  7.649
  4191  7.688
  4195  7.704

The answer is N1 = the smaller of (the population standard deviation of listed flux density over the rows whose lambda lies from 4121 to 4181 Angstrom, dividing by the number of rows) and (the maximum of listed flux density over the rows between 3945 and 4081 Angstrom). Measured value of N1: 0.4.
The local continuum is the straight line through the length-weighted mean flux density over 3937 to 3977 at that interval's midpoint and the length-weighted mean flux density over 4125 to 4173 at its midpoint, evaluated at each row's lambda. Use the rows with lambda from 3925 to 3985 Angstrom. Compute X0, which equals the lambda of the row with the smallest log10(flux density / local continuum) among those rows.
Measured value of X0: 3967 Angstrom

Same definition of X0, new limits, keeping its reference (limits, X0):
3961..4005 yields 3967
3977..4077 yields 3979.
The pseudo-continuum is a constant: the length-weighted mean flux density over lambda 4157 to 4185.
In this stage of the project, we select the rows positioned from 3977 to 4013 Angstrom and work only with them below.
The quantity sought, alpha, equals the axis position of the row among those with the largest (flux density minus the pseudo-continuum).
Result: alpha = 4011 Angstrom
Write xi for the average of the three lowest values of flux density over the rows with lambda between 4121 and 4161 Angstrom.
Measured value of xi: 7.5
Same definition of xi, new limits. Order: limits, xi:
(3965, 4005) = 4.1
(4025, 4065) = 7.7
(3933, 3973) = 4.1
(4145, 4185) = 7.2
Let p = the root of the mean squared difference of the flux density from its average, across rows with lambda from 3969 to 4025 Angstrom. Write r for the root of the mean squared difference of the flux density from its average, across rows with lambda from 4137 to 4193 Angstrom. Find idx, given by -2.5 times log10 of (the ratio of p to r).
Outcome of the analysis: -1.3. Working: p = 1.30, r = 0.4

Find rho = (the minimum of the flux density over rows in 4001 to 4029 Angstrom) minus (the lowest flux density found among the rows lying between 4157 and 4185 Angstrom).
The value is 1.2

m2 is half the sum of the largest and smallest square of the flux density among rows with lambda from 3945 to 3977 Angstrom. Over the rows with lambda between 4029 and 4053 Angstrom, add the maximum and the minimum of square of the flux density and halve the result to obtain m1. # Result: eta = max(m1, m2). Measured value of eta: 68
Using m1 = 68.3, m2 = 33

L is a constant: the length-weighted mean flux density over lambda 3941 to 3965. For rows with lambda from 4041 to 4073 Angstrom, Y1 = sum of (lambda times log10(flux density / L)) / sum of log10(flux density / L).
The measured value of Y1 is 4056.2 Angstrom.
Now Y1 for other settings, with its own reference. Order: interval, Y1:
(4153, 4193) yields 4171.8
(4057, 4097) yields 4070.0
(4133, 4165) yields 4149.2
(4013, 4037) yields 4025.5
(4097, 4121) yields 4102.5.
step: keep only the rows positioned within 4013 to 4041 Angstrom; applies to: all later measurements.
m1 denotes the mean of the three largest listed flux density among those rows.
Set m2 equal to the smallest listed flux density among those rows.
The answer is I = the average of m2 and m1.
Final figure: 8.0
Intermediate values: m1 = 8.3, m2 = 7.693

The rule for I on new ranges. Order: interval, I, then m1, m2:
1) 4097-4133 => 5.9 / 7.7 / 4.12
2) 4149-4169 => 7.8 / 7.9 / 7.611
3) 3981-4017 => 7.6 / 8.3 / 6.832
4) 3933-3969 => 5.3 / 7.1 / 3.519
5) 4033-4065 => 7.9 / 8.4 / 7.45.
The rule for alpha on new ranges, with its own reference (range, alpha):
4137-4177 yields 4143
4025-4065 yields 4039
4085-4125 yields 4123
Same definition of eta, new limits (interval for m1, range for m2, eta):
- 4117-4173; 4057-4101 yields 58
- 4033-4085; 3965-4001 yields 63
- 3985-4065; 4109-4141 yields 60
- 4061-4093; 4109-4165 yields 57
